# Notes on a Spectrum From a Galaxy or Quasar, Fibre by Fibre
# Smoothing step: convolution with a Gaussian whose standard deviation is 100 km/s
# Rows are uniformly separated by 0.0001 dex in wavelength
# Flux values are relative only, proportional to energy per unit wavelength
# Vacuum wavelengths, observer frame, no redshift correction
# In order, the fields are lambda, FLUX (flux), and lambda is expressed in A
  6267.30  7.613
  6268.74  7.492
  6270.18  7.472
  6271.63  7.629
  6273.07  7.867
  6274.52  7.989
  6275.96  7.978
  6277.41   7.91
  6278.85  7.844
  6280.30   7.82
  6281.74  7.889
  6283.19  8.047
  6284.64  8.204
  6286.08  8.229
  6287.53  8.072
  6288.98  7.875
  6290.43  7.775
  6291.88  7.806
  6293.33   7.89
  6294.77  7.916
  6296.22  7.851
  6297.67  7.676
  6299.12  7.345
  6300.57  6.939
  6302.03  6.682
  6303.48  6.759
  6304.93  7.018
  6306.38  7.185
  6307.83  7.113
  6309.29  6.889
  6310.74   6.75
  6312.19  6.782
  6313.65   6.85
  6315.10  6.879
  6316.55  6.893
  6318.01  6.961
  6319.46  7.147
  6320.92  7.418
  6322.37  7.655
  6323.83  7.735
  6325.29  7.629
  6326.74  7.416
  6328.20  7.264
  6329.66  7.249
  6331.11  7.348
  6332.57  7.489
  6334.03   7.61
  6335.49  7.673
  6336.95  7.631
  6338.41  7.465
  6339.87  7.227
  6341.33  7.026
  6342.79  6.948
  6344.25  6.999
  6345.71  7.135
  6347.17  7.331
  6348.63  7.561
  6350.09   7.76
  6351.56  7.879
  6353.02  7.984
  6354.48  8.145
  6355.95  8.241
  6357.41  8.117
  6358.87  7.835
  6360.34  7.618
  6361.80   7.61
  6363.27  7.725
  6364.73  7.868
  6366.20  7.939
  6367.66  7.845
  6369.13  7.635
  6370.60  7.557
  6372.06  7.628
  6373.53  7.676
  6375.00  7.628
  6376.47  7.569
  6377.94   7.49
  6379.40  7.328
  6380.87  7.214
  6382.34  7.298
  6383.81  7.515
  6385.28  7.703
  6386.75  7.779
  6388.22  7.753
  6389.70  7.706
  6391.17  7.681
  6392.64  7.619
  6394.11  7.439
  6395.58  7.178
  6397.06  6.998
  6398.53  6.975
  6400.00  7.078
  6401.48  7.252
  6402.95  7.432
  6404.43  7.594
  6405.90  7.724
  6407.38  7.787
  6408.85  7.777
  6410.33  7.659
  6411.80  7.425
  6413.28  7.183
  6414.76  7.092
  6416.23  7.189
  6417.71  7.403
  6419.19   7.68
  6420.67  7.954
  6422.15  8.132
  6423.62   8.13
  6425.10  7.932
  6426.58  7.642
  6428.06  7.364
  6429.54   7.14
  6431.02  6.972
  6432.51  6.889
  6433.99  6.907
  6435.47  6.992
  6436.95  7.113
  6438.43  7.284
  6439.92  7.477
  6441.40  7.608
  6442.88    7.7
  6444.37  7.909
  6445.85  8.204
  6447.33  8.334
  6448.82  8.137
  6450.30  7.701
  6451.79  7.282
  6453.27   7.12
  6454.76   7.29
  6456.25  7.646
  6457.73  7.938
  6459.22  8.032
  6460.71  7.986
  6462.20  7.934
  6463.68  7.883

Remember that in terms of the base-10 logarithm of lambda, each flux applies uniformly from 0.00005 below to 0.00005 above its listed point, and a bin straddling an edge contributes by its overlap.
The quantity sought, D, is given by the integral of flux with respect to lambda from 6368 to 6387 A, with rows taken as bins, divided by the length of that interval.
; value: 7.54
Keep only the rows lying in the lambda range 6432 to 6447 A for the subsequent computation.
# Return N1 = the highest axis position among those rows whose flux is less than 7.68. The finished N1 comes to 6441.40 A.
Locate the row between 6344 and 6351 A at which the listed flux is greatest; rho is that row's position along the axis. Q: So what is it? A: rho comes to 6350.09 A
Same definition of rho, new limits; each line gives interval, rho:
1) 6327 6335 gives 6334.03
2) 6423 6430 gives 6423.62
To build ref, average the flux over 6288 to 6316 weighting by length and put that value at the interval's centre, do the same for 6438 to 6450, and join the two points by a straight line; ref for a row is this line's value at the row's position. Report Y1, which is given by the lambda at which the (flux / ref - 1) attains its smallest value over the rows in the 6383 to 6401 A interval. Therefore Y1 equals 6398.53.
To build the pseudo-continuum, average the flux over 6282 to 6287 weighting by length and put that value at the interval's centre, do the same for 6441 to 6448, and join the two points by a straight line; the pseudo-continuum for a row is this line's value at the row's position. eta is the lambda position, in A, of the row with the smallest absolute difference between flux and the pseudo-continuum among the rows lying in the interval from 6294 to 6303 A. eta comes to 6294.77 A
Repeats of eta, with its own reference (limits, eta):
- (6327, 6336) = 6335.49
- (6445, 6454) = 6448.82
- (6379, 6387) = 6386.75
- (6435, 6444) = 6442.88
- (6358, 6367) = 6366.20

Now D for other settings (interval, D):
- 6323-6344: 7.40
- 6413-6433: 7.49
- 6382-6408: 7.47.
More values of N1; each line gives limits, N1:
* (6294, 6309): 6307.83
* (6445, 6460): 6456.25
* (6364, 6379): 6377.94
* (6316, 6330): 6329.66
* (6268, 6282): 6271.63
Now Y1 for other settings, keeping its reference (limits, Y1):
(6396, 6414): 6398.53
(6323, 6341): 6339.87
